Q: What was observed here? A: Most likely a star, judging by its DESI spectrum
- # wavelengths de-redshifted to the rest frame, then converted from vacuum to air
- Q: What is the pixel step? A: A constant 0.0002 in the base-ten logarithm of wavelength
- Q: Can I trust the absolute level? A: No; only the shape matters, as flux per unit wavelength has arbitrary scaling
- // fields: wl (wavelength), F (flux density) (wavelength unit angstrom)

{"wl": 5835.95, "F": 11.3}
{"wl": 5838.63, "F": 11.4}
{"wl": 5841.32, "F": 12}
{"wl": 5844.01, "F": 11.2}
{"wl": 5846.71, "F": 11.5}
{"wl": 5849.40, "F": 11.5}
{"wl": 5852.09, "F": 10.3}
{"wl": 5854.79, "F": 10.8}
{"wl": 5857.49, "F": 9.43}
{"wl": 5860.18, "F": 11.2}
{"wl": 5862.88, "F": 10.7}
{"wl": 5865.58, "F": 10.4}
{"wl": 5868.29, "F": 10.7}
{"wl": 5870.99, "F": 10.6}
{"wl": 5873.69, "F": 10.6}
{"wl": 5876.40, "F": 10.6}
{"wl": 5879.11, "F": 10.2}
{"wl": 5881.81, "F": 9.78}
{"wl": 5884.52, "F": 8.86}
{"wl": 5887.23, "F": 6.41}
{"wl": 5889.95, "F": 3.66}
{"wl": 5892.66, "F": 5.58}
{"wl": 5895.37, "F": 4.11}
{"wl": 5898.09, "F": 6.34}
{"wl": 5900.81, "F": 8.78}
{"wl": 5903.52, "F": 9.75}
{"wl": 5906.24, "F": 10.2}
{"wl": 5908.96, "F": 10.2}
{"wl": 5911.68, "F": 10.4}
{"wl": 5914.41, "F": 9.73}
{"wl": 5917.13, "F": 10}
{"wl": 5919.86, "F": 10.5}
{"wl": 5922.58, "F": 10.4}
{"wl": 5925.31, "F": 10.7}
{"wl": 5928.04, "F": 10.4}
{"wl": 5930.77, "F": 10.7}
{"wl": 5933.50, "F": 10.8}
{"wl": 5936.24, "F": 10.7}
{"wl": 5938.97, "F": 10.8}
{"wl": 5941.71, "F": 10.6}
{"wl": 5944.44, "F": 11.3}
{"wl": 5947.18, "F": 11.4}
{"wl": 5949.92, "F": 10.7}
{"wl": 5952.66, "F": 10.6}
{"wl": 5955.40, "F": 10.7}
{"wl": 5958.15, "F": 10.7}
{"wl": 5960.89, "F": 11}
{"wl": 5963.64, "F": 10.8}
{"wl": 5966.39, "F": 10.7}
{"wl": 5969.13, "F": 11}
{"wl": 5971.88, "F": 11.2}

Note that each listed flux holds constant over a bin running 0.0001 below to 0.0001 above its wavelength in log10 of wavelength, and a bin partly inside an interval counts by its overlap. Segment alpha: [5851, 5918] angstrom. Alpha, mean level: 9.2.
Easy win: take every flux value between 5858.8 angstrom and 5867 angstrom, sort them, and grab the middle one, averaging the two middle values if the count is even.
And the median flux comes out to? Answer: 10.7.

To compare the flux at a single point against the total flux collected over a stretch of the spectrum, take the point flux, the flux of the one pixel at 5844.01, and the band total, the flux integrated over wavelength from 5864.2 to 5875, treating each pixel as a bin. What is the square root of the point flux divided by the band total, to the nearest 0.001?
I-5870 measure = 0.313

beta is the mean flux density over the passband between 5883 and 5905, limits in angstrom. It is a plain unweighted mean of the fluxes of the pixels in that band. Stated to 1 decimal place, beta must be 6.7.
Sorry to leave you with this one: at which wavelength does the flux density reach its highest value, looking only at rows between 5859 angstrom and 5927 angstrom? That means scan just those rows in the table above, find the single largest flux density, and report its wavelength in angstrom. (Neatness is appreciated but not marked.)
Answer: 5860.18 angstrom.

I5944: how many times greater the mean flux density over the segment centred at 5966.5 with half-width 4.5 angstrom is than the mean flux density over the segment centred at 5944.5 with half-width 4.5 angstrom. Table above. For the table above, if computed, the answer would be 0.98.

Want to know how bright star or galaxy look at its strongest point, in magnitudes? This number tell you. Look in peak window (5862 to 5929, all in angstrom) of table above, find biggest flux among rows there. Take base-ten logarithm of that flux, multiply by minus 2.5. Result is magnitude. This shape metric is -2.57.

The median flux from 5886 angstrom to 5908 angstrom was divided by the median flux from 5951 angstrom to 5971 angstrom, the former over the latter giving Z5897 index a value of 0.60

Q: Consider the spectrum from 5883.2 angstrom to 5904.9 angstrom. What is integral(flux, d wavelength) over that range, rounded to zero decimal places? 145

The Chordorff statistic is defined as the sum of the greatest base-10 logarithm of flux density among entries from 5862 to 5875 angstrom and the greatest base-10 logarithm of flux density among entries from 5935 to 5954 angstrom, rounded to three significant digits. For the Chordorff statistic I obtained 2.09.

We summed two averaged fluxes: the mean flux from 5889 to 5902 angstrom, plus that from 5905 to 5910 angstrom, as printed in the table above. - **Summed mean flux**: 15.9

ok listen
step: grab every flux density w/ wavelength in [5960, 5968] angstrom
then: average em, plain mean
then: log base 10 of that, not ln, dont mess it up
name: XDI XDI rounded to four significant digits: 1.035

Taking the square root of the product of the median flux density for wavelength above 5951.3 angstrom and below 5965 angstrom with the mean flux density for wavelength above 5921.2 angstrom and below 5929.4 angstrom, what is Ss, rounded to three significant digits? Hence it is 10.6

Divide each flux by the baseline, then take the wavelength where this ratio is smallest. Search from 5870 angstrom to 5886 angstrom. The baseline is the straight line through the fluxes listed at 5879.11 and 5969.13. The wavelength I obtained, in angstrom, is 5884.52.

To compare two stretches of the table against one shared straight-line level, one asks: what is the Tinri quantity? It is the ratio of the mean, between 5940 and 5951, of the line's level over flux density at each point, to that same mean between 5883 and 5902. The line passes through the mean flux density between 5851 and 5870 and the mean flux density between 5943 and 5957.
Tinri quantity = 0.53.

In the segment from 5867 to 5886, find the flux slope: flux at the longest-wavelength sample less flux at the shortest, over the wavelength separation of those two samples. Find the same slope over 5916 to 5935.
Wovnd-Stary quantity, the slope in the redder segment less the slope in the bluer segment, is 0.16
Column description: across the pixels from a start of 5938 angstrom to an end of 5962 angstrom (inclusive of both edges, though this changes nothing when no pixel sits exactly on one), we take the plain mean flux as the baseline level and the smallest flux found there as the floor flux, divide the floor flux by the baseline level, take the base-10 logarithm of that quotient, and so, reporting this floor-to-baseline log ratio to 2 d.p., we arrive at -0.01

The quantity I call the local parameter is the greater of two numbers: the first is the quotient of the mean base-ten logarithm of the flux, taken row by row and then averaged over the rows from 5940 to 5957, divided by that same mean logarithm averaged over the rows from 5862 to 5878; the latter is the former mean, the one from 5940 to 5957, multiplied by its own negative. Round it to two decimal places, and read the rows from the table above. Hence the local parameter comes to 1.01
